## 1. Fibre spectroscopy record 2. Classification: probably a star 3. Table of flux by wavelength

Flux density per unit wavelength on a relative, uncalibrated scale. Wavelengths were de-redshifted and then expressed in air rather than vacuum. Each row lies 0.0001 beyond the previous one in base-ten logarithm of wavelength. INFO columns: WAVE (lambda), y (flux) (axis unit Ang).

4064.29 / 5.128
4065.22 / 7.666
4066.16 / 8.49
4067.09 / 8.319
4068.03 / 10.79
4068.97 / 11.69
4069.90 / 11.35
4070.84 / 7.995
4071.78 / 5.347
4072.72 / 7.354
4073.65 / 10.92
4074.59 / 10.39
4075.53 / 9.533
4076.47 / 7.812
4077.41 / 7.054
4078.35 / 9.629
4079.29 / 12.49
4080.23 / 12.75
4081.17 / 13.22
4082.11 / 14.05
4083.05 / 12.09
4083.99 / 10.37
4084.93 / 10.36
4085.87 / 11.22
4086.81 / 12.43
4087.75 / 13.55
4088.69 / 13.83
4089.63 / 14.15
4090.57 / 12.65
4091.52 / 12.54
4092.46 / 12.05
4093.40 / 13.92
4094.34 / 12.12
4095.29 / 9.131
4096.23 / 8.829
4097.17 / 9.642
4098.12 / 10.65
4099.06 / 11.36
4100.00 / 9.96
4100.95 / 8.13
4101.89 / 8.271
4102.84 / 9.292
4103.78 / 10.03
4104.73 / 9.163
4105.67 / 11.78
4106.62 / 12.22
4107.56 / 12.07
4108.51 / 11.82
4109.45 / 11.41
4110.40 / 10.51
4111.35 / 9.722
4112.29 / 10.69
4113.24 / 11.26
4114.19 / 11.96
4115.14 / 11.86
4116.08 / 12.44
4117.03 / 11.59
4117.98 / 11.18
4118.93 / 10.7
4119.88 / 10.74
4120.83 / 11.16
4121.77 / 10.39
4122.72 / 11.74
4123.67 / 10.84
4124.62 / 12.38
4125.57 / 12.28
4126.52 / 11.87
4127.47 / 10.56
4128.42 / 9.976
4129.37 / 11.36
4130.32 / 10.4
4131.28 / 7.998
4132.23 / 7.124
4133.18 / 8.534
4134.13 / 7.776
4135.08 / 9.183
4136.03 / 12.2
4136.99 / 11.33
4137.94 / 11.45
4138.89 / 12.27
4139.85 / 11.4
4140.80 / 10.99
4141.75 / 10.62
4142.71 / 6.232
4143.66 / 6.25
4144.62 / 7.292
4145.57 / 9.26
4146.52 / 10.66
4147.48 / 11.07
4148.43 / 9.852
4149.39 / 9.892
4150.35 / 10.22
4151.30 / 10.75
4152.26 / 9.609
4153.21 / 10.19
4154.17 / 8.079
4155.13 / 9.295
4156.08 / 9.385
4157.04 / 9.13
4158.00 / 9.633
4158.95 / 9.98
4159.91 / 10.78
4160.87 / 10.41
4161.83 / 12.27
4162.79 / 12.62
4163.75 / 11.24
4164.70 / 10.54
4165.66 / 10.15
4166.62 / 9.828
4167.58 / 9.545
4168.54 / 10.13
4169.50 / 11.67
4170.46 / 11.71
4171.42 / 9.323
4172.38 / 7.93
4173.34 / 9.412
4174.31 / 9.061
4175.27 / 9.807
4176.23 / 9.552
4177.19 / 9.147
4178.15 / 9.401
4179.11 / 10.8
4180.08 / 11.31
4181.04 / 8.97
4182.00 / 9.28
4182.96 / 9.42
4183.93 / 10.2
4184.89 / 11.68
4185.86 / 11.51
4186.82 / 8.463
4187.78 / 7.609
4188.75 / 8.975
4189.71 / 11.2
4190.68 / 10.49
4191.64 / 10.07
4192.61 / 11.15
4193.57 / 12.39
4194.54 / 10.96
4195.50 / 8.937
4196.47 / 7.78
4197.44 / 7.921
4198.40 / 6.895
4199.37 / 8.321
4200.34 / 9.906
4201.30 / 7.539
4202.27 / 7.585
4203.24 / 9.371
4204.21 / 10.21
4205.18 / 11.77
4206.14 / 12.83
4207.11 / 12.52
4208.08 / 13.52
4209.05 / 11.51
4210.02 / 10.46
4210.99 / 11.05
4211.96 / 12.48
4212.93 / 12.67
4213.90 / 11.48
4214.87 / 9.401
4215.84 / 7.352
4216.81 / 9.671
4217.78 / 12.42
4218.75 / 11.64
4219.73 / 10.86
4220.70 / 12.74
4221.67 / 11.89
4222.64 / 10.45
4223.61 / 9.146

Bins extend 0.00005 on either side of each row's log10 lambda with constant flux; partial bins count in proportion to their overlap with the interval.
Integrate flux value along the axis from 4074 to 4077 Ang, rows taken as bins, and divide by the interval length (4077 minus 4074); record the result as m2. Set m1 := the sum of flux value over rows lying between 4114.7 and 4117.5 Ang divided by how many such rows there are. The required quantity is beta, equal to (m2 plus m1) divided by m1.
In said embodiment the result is 1.77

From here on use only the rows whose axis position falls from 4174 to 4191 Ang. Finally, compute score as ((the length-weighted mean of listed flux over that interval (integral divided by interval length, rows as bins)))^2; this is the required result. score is 97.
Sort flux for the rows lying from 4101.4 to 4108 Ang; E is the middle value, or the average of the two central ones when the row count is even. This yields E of 10.0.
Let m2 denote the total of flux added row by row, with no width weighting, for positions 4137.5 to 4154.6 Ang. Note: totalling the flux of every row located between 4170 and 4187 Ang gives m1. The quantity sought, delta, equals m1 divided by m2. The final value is 1.01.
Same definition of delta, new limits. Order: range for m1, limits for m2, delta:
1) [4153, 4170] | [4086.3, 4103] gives 0.91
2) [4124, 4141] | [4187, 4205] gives 1.13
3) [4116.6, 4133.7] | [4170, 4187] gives 1.08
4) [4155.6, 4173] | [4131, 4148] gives 1.09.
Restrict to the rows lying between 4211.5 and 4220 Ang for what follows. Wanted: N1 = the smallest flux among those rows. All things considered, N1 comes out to 7.352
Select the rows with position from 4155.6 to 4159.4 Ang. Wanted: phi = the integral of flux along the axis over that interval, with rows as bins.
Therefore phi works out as 36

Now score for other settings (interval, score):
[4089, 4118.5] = 122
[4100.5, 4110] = 109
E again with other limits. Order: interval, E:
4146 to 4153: 10.2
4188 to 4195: 11.0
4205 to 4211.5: 11.8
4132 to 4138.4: 9.2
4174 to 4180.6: 9.6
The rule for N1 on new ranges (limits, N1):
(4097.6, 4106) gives 8.13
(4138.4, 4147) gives 6.232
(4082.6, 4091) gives 10.36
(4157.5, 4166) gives 9.633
